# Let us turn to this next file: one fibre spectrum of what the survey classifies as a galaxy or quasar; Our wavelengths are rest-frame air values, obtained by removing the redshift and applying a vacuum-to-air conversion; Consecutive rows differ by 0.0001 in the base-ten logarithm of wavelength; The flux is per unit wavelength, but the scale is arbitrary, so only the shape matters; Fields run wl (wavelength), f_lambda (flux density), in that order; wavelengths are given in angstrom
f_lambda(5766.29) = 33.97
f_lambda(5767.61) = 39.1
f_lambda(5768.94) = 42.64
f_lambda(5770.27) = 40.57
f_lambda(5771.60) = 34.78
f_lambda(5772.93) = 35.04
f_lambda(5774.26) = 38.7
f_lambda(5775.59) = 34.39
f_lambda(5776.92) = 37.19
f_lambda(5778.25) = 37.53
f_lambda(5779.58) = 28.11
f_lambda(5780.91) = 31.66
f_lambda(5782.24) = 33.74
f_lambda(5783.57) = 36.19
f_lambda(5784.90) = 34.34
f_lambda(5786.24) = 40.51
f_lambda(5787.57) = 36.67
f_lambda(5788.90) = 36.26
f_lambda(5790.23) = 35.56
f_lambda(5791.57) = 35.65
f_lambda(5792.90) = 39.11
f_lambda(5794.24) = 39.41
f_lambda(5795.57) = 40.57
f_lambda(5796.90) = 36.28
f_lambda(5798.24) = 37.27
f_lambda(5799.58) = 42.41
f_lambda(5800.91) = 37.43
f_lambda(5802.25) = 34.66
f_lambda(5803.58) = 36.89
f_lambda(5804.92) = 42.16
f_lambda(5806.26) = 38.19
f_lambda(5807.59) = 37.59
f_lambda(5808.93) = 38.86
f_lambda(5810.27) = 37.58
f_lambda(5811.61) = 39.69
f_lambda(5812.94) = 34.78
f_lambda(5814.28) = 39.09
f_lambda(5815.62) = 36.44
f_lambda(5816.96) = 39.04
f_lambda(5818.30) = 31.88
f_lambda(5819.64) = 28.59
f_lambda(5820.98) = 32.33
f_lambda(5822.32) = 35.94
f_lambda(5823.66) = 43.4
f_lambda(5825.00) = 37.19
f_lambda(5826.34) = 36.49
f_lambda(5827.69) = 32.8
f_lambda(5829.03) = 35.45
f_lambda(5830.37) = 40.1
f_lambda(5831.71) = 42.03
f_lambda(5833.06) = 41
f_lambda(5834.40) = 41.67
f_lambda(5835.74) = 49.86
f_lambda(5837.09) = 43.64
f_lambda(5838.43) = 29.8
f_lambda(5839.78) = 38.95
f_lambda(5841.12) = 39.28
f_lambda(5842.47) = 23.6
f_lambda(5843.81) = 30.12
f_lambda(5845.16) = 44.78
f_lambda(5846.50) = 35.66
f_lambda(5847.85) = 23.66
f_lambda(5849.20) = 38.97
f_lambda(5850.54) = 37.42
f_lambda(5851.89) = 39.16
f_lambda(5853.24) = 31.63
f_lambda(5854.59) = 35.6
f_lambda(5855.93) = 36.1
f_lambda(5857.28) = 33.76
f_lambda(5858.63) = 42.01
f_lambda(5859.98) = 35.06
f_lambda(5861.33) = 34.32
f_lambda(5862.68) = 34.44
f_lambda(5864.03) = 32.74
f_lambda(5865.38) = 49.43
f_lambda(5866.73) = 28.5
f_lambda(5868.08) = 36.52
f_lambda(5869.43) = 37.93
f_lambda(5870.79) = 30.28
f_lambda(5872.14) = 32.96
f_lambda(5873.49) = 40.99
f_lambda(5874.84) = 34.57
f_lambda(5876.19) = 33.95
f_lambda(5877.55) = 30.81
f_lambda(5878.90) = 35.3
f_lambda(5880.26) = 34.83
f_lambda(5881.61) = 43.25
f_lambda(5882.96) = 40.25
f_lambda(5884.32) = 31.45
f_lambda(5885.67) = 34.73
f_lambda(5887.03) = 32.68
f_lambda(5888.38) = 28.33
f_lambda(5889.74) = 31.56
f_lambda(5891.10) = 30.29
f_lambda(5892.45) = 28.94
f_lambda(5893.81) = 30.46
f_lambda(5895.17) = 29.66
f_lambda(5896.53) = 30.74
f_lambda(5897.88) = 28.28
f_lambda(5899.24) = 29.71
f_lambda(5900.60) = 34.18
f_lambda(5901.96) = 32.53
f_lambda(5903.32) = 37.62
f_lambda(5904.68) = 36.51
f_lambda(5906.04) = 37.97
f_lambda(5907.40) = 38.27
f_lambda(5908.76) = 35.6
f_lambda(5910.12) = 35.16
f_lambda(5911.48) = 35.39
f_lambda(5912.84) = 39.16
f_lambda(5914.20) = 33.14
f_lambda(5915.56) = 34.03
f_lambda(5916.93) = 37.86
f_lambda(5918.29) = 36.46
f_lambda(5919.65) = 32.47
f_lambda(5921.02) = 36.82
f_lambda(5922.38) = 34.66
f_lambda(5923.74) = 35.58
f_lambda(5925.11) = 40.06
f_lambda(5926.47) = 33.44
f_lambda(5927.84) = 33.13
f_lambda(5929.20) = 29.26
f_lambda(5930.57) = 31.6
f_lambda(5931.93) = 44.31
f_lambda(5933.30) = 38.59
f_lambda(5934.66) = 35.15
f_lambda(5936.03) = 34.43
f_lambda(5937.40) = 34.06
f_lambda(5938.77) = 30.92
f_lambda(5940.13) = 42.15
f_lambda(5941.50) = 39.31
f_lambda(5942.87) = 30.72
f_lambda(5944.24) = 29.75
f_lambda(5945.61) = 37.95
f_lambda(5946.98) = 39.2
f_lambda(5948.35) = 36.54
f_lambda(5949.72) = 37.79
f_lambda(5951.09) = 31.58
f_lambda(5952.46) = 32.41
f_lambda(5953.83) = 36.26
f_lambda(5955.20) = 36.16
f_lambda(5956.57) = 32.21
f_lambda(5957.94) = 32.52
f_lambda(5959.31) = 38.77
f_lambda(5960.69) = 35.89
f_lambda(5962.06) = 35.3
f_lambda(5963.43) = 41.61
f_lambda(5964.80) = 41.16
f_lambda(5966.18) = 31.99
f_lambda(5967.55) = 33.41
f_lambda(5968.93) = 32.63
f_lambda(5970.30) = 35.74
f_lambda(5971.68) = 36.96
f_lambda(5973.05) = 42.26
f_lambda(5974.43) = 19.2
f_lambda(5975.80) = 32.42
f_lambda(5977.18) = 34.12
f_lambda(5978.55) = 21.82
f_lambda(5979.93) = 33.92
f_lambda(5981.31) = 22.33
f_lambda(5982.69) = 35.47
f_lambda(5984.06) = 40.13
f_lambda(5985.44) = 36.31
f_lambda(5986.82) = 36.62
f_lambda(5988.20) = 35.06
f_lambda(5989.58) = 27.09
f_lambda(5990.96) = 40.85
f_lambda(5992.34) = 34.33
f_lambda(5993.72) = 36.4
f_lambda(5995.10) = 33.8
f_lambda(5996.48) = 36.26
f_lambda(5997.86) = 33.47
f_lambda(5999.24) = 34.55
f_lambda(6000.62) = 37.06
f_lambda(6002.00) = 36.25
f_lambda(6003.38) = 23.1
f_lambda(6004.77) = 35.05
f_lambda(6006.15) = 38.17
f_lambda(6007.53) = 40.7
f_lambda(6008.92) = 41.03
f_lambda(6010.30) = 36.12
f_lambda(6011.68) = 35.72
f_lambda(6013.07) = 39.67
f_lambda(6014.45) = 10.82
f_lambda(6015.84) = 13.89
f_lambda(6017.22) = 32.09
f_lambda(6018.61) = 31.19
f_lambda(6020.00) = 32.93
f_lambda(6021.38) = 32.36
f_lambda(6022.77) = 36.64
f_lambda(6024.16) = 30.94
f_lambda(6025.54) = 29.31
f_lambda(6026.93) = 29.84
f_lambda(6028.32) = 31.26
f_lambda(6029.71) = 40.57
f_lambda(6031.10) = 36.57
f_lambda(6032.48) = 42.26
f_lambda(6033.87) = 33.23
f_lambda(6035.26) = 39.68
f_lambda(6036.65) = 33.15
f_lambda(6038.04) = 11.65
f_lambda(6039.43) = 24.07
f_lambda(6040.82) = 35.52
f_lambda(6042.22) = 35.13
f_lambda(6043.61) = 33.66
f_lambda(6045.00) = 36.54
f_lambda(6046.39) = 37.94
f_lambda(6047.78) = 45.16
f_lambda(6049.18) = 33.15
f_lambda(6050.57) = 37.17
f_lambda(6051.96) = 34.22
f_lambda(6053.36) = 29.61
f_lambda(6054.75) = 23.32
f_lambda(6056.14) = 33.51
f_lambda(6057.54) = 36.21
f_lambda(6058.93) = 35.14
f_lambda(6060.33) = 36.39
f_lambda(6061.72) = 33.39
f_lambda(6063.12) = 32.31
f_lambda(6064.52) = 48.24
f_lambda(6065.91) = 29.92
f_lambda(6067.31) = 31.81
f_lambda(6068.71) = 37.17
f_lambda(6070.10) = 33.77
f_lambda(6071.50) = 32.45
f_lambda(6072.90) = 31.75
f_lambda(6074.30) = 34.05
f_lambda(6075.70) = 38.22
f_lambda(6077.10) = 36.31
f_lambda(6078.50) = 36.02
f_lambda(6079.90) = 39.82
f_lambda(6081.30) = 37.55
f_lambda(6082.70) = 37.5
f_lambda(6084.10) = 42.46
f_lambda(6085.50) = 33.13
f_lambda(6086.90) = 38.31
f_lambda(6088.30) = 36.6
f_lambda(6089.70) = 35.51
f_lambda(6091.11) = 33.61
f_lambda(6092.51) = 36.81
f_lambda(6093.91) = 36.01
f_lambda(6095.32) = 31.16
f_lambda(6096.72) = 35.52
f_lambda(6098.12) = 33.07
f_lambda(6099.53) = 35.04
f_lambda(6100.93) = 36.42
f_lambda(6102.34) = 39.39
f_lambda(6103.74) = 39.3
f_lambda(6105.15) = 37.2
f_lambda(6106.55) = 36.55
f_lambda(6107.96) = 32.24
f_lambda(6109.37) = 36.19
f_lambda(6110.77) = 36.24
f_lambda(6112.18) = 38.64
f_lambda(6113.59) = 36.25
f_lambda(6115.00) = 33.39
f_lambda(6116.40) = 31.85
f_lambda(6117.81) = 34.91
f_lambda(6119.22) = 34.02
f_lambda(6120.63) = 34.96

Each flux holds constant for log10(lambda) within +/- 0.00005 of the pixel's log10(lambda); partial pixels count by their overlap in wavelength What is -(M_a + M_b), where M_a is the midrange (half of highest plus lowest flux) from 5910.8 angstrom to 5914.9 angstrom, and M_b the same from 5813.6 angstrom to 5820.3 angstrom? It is -70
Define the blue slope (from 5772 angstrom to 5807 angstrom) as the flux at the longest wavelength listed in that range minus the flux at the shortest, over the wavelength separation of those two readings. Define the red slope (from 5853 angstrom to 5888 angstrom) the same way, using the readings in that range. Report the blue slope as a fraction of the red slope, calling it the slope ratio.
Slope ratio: 3.04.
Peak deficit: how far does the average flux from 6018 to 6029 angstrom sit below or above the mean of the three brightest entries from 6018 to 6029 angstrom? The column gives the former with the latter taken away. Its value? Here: -2.2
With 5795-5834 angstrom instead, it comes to -5.2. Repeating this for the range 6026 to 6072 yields -11.2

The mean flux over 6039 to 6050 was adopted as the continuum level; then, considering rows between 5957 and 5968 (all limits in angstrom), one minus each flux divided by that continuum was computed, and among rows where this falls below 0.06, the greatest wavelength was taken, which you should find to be 5967.55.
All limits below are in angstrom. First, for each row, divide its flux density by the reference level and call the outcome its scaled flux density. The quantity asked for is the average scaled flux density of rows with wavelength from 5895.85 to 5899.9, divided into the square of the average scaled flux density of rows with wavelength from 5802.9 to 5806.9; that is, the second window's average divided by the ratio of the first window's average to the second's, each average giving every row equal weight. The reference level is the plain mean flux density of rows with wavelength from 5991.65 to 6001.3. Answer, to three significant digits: 1.47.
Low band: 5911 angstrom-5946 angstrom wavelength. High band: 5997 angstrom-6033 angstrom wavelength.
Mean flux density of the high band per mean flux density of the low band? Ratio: 0.936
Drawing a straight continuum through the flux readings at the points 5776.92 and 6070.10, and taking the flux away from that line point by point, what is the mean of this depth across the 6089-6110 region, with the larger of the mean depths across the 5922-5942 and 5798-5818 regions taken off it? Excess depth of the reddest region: -1.8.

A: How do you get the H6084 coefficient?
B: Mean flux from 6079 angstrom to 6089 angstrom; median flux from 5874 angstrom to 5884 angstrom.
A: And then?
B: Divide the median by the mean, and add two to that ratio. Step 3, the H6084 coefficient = 2.92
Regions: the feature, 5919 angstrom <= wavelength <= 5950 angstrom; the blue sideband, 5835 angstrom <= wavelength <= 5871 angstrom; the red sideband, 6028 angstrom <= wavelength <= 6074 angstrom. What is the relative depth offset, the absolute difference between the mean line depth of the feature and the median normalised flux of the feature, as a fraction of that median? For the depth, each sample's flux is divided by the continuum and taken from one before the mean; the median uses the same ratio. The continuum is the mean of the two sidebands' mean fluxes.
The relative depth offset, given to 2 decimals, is 1.01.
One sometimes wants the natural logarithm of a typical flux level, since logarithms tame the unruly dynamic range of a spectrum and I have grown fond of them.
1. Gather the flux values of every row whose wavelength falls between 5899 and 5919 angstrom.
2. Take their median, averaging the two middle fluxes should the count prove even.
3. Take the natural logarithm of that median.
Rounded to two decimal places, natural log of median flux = 3.57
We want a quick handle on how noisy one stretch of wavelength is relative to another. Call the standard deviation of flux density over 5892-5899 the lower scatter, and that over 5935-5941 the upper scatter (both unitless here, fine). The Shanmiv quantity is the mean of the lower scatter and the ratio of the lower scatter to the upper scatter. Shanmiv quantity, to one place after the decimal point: 0.6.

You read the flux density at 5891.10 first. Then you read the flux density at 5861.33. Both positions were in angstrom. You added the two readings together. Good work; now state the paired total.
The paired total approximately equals 64.6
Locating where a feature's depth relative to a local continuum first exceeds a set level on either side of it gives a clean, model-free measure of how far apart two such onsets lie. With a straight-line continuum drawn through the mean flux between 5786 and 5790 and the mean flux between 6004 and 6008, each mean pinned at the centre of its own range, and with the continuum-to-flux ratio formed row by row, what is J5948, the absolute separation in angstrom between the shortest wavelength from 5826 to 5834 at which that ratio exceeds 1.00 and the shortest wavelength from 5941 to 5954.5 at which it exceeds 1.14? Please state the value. 116.5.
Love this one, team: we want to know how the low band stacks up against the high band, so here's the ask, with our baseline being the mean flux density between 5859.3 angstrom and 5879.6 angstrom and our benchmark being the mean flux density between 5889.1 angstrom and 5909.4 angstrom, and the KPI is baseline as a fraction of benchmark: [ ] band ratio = 1.072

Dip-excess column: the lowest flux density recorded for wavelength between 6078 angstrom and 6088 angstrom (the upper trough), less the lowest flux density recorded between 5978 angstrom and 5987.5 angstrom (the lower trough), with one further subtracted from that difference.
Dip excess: 10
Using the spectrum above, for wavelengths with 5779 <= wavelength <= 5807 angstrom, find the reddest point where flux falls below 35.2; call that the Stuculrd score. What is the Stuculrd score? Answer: 5802.25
